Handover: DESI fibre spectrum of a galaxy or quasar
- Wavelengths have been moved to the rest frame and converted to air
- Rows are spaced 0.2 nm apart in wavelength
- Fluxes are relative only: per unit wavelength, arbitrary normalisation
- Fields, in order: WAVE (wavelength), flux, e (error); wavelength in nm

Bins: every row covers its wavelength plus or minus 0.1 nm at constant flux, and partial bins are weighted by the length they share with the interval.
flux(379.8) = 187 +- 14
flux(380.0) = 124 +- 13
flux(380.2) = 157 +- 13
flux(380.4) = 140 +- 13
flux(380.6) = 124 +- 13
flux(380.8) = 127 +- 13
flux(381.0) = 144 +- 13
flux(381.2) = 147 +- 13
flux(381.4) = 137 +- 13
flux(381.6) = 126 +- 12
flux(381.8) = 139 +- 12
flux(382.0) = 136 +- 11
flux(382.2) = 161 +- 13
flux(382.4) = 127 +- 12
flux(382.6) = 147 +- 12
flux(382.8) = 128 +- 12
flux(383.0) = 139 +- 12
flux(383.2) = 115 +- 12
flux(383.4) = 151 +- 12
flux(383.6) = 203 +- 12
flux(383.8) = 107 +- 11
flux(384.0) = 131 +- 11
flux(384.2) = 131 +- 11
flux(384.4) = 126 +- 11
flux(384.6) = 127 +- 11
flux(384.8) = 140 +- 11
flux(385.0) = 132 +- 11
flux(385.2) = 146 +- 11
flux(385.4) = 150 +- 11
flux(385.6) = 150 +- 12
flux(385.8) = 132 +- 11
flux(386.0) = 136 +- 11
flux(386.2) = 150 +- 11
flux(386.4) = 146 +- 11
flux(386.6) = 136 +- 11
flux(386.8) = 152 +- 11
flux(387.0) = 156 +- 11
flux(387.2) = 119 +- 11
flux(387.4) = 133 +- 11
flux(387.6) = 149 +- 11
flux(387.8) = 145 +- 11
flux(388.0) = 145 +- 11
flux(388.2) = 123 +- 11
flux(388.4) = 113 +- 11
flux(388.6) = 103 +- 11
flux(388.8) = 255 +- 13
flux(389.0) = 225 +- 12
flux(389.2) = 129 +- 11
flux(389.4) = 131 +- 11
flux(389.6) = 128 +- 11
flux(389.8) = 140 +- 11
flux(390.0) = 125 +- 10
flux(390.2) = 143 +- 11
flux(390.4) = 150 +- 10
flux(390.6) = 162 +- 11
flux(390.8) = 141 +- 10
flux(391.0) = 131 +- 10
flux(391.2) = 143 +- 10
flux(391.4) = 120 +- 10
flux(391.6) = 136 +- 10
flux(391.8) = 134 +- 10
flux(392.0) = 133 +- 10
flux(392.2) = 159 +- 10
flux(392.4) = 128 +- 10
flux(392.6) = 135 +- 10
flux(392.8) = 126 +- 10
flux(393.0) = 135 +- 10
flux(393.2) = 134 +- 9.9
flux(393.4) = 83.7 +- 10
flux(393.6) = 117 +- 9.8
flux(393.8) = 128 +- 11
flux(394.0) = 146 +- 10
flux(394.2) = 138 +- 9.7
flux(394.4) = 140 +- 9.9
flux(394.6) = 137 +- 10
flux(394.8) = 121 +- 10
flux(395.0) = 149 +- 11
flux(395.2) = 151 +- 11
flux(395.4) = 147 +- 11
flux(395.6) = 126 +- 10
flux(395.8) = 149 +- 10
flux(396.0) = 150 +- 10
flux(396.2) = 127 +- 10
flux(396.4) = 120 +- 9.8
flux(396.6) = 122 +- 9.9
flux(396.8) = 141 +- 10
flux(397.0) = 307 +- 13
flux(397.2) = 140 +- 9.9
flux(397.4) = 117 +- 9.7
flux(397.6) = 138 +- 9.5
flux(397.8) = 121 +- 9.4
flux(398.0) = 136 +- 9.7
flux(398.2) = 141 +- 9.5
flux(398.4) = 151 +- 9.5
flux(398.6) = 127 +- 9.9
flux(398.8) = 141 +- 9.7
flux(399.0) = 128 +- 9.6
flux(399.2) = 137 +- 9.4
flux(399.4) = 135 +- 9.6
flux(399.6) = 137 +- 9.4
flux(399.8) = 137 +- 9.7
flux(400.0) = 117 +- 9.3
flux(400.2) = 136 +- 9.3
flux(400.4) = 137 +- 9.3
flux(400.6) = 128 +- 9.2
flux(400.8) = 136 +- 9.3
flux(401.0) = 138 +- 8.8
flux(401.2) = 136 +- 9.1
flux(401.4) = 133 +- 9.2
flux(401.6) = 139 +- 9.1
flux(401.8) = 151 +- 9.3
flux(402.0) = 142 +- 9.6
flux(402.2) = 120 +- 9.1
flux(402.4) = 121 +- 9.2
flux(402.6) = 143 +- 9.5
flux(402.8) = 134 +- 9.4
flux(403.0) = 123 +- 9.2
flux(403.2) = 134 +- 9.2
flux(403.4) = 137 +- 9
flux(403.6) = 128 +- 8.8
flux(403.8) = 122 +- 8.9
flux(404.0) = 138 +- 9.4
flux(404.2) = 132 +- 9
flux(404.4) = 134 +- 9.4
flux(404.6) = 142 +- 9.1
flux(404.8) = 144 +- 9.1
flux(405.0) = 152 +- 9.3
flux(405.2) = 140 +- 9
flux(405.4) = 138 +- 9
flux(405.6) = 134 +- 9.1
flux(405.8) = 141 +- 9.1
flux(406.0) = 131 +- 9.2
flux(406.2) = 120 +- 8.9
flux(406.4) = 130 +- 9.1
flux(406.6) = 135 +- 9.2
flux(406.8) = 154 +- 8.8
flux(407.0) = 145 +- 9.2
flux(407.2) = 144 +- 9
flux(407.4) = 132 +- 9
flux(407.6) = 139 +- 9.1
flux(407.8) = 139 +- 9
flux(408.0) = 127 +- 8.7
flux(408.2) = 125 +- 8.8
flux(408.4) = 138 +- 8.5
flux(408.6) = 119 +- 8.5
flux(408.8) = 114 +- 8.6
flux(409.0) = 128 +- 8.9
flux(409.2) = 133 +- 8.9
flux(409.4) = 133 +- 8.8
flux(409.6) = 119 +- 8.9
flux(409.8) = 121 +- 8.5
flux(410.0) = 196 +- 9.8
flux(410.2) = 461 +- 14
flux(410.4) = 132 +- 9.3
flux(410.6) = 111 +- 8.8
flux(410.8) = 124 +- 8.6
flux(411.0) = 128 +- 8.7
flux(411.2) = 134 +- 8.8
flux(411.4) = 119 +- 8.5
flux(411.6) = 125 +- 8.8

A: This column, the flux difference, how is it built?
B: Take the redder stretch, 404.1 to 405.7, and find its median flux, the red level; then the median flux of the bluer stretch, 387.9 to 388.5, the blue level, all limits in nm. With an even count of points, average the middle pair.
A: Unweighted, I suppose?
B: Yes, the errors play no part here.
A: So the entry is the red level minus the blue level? 16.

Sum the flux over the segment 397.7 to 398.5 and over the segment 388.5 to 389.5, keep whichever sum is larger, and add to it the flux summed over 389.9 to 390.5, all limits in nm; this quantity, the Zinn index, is 1261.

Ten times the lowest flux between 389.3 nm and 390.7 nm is 1250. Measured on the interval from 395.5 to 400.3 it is 1170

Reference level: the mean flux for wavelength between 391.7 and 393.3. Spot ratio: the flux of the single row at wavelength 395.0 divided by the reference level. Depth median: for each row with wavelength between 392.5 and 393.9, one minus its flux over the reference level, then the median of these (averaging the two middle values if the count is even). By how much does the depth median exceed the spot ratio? -1.04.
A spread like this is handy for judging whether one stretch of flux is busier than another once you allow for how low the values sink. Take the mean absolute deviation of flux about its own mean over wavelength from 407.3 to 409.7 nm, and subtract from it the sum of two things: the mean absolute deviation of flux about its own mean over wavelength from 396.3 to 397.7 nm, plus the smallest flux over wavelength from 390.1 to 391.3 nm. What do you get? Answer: -168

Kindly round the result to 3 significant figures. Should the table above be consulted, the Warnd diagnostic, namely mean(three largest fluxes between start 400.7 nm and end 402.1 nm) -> 144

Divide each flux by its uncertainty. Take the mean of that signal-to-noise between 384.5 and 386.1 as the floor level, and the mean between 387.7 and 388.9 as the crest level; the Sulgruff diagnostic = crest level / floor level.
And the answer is 1.02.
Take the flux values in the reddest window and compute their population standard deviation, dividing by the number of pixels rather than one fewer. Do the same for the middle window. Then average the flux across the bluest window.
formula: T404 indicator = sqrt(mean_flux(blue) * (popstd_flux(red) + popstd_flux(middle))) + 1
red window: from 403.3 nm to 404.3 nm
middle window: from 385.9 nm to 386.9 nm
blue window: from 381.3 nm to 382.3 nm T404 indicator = 43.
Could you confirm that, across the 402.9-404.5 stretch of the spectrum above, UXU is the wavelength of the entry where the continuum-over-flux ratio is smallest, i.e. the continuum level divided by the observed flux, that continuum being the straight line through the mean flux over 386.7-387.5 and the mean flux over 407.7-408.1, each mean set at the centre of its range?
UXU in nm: 404.0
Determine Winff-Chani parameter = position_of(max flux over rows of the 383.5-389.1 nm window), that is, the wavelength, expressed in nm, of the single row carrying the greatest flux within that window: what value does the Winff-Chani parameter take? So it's 388.8 nm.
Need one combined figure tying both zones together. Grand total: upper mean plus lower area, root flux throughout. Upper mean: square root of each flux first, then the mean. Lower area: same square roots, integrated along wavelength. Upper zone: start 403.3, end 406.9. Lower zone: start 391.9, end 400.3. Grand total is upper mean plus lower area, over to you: 110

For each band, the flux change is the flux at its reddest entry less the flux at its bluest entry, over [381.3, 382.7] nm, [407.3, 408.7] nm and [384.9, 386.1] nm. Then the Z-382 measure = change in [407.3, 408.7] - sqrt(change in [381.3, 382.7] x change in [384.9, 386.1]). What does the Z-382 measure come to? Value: -19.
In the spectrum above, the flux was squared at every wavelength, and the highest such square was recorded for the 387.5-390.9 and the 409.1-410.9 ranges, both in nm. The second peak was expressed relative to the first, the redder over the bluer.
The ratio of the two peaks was 3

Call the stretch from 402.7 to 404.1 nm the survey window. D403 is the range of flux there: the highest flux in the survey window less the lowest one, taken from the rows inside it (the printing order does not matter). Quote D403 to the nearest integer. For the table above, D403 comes 16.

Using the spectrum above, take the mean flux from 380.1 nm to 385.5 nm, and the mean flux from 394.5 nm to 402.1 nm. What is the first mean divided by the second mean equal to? 0.99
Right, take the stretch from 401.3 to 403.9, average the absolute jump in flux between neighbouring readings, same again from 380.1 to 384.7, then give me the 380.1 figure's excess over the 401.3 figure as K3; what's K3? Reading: 10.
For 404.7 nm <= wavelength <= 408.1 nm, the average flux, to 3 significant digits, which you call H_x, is 138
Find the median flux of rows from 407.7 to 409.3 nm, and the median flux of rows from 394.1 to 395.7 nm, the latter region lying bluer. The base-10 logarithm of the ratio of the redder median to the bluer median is -0.04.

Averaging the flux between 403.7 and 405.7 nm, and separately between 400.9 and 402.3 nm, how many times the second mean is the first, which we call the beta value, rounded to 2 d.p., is 1.00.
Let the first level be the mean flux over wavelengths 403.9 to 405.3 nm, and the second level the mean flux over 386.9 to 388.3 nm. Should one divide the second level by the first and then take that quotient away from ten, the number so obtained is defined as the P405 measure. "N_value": 9.012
